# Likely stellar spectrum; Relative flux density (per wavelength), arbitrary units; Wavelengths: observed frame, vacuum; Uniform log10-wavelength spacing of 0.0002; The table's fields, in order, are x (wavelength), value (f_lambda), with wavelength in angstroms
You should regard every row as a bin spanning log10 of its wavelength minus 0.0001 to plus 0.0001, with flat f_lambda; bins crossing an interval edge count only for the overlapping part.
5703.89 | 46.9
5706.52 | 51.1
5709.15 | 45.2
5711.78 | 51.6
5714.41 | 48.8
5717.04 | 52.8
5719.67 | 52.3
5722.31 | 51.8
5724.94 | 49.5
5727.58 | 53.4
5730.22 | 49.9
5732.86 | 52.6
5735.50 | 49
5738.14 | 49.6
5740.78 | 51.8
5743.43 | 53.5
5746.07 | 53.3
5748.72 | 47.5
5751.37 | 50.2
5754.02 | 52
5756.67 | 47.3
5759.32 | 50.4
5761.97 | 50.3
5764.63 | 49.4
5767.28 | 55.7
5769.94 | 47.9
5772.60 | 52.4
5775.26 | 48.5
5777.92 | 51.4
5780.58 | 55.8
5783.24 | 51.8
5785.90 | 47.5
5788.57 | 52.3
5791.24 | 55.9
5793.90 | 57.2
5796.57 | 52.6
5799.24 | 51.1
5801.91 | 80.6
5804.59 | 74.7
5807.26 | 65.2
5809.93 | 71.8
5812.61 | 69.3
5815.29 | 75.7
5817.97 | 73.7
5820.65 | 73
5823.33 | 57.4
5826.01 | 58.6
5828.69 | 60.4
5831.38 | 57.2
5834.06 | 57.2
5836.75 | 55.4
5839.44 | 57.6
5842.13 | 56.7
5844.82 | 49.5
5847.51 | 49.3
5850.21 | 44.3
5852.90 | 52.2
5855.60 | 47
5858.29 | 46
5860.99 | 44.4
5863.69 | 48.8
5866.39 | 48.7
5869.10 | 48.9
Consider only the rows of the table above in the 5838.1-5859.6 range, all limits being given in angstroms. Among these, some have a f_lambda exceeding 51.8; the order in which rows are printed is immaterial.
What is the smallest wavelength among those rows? 5839.44 angstroms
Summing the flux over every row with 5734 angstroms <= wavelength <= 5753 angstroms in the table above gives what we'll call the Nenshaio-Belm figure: 355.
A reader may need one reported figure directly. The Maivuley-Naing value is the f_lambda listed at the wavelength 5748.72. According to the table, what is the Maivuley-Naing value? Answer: 47.5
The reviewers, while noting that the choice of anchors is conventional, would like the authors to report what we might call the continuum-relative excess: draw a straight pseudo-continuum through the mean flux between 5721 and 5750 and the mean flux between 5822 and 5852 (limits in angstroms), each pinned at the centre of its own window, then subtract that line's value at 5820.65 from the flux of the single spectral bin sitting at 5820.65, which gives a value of 19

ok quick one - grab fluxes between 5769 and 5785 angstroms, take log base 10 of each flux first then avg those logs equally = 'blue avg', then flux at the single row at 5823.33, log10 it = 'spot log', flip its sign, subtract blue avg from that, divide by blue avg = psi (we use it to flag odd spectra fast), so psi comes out -2.03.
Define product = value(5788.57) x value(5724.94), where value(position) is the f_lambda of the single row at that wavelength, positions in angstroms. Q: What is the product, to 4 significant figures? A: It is 2589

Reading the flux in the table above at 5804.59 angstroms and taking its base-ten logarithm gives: 1.87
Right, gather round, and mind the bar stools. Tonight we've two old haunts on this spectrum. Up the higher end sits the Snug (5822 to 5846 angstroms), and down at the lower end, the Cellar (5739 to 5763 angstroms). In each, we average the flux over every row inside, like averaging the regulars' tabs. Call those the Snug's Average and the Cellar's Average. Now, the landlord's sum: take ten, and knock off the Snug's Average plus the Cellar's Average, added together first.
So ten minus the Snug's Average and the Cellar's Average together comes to -97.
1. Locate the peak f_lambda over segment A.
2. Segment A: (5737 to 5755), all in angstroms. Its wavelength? 5743.43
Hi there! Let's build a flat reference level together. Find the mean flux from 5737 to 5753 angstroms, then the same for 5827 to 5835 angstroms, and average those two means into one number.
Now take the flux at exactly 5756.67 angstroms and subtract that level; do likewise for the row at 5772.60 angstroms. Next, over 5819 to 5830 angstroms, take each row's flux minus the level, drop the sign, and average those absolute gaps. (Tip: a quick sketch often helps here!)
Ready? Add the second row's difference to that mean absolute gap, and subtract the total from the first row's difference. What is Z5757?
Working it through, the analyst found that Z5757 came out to -13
